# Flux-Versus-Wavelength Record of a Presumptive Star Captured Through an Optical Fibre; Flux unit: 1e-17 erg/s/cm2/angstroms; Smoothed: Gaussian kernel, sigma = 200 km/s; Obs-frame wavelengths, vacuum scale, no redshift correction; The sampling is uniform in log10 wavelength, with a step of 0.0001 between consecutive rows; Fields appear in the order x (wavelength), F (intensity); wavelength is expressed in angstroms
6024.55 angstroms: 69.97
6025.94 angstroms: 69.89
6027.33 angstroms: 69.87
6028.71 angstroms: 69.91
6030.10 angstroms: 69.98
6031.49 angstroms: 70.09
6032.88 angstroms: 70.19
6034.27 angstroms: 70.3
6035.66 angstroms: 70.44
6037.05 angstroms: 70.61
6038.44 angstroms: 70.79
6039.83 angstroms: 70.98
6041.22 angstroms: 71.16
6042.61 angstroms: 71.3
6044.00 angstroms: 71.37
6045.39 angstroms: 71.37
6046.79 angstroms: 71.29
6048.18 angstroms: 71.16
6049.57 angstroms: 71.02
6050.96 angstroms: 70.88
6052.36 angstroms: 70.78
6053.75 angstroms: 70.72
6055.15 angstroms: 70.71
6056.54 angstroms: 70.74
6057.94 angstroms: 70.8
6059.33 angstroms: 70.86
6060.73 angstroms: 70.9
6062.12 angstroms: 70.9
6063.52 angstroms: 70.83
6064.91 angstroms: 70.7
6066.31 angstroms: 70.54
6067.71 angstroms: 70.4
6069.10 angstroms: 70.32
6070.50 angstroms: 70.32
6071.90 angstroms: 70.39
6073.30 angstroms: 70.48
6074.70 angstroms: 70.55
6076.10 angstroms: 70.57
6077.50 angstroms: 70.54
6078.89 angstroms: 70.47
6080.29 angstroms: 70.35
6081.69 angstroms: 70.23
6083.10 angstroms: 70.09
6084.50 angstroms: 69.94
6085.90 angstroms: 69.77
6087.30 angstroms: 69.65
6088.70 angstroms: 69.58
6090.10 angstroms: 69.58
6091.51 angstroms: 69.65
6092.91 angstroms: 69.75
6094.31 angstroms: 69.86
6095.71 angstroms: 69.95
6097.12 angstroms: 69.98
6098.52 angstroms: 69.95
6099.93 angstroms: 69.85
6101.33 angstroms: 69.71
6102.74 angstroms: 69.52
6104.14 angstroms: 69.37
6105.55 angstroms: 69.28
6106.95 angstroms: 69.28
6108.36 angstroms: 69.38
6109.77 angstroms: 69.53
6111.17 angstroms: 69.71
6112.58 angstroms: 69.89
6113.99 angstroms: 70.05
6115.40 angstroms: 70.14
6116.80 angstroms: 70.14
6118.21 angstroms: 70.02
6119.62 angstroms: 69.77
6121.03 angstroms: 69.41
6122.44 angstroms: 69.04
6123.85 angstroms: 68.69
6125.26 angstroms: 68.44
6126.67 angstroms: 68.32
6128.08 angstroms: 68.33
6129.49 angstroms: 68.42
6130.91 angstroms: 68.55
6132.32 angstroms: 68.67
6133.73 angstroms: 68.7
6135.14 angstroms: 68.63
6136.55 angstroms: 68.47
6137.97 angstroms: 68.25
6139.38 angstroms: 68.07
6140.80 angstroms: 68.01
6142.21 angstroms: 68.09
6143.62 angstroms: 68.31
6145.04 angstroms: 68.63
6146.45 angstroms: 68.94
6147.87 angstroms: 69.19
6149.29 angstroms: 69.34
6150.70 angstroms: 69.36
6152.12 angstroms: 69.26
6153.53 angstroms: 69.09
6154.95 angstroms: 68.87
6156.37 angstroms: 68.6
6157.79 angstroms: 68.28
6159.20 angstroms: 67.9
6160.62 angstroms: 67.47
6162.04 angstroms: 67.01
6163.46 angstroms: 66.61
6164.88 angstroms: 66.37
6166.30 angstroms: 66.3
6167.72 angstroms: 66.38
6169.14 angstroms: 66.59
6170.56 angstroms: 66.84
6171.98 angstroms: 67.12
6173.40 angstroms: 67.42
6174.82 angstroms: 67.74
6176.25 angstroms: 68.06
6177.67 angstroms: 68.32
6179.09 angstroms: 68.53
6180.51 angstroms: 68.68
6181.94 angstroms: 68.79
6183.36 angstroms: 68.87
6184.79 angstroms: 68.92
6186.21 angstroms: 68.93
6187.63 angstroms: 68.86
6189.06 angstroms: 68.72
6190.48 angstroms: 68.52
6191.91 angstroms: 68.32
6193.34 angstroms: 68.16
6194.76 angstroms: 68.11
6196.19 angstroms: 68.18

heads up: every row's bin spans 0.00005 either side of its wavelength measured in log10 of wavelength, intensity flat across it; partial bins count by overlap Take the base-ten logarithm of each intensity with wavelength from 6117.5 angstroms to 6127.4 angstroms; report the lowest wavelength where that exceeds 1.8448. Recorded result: 6118.21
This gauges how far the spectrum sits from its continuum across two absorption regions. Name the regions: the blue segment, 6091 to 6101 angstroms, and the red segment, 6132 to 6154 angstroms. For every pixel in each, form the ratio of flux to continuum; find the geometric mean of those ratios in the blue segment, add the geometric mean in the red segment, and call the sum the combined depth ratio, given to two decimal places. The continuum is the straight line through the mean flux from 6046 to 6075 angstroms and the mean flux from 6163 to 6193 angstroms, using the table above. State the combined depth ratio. 2.00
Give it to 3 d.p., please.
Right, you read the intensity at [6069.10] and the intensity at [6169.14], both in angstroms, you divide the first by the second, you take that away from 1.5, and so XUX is 0.444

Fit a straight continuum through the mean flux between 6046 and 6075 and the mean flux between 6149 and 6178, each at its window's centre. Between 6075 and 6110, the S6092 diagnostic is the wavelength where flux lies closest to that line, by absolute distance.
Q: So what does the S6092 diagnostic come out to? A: 6102.74 angstroms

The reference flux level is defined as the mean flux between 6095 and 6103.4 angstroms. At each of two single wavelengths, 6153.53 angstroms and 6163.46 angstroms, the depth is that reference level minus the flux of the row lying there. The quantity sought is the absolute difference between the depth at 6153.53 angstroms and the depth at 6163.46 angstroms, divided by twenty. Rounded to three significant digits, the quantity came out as 0.124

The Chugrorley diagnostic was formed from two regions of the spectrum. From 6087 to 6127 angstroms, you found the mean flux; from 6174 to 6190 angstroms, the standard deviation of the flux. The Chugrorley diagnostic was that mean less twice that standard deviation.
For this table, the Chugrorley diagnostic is 68.8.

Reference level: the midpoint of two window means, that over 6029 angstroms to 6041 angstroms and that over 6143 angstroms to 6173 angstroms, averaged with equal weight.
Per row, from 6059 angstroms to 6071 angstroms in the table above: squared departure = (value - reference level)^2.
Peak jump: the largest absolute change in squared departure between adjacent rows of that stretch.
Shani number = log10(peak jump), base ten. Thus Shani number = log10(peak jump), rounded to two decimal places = -0.33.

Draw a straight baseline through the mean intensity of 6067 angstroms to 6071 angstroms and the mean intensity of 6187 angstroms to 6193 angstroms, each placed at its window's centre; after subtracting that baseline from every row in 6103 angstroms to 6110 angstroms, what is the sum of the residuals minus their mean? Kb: -1.7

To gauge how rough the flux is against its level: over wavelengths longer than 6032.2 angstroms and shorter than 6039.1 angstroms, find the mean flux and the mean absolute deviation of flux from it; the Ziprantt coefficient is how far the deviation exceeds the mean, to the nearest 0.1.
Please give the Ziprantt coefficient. -70.3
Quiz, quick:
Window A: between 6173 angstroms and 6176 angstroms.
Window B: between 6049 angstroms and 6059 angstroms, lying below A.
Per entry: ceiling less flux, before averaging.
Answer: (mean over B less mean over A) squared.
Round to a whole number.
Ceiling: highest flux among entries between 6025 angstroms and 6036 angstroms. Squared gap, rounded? 10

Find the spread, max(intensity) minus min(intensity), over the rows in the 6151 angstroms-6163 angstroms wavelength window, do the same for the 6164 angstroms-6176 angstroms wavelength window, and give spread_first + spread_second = 3.7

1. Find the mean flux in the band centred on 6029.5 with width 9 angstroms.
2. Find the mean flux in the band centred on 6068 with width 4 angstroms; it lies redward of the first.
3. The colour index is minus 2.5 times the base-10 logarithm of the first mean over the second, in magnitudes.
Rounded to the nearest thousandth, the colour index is 0.007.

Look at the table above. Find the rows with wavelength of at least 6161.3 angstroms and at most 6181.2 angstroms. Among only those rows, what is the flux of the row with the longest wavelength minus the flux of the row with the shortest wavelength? 1.7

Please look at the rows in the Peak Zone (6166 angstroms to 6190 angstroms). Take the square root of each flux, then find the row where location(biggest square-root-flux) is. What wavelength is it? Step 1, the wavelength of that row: 6186.21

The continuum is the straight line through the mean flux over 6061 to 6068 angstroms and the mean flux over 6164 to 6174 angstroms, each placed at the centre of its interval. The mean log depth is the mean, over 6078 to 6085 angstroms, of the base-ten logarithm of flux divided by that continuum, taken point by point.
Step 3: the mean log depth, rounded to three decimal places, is 0.001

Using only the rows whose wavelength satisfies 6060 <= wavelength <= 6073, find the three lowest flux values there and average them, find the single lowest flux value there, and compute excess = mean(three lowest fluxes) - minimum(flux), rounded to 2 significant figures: 0.023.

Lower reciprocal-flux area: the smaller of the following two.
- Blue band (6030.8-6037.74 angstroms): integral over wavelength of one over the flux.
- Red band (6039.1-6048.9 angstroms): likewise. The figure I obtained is 0.10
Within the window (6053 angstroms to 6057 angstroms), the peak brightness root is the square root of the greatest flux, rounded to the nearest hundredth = 8.41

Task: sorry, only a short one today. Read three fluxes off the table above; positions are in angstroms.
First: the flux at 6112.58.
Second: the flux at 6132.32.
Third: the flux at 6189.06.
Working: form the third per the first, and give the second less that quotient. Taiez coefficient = 68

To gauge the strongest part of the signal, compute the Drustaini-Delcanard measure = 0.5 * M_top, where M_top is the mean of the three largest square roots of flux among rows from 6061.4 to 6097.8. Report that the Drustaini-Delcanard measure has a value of 4.21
